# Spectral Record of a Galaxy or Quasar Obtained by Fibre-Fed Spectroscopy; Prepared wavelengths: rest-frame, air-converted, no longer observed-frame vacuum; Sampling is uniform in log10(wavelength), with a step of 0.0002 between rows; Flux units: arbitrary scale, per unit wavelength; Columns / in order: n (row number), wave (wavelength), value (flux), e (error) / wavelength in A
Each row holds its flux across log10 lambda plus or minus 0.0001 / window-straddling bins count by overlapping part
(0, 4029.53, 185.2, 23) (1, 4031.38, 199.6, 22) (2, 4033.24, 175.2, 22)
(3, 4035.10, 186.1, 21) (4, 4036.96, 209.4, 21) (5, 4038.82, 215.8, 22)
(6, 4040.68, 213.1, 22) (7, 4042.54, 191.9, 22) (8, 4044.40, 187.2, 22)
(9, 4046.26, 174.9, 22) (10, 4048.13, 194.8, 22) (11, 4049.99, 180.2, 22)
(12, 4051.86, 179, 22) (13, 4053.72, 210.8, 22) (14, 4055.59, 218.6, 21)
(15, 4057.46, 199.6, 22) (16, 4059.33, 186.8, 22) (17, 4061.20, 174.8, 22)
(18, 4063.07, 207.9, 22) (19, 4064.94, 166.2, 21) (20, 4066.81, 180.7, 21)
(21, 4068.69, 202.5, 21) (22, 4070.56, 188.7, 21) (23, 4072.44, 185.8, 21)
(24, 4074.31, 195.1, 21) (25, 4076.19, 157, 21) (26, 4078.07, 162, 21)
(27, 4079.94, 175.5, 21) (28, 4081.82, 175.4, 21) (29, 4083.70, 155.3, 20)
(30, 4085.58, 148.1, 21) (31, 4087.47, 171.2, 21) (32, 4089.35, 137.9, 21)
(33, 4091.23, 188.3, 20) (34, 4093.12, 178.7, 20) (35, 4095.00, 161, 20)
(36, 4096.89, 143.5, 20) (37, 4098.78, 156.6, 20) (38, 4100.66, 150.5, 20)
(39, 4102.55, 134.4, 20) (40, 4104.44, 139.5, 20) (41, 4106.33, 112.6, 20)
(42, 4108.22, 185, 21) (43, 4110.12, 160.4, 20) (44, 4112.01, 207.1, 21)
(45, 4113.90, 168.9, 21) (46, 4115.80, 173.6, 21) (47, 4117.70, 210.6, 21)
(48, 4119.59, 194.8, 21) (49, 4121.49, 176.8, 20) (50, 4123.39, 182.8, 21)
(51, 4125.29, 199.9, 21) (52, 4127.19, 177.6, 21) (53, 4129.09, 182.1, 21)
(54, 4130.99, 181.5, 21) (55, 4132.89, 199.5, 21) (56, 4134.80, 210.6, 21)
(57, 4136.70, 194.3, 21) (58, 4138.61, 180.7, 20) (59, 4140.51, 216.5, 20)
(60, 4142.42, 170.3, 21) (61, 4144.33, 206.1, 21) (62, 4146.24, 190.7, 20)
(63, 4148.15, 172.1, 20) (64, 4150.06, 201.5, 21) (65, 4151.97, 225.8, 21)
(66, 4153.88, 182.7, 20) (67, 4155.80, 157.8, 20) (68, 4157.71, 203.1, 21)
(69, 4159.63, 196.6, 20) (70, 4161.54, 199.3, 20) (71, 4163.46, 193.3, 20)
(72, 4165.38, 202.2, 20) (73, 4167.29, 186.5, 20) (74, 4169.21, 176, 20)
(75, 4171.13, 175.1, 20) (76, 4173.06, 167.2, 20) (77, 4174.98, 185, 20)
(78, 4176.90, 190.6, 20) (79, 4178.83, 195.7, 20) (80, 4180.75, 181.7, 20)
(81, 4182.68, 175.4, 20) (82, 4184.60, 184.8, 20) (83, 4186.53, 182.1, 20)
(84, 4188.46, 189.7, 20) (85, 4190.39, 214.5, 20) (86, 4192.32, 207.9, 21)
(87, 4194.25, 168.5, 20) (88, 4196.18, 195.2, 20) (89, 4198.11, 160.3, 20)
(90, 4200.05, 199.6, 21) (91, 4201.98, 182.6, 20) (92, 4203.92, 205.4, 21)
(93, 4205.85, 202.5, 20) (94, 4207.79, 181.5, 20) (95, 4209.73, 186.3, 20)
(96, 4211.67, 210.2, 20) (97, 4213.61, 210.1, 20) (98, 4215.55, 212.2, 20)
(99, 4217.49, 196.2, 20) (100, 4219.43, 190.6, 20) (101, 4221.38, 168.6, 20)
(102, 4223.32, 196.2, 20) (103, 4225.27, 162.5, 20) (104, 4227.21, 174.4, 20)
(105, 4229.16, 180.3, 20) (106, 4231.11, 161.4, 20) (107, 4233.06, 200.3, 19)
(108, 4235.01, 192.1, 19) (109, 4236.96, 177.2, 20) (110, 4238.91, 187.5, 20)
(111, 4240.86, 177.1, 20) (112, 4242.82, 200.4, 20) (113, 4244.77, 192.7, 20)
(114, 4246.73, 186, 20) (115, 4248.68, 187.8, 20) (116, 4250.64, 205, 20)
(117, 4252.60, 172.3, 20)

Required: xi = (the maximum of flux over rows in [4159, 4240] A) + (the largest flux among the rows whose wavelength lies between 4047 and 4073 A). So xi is 433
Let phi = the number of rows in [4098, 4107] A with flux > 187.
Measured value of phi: 0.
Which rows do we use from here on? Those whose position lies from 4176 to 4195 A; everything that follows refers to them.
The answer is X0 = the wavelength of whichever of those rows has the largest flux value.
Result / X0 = 4190.39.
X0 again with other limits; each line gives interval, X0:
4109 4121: 4117.70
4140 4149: 4140.51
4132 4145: 4140.51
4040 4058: 4055.59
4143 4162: 4151.97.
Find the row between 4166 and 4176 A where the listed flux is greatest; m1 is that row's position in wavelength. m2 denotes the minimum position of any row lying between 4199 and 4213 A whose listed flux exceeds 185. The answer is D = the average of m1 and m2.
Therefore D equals 4183.7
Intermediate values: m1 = 4167.29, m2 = 4200.05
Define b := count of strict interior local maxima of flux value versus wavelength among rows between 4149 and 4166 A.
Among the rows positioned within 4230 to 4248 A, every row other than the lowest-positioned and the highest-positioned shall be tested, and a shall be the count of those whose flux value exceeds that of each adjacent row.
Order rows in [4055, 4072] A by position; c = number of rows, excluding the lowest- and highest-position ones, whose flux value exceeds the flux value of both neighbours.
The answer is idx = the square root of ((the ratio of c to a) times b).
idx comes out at 1.4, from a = 3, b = 3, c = 2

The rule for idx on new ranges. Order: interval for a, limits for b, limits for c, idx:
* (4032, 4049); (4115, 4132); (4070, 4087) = 2.4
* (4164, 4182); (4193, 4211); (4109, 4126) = 2.4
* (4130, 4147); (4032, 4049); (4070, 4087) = 0.8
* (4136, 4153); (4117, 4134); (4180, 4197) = 1.4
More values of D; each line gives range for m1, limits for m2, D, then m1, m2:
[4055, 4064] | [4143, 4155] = 4100.0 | 4055.59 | 4144.33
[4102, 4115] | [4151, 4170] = 4132.0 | 4112.01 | 4151.97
